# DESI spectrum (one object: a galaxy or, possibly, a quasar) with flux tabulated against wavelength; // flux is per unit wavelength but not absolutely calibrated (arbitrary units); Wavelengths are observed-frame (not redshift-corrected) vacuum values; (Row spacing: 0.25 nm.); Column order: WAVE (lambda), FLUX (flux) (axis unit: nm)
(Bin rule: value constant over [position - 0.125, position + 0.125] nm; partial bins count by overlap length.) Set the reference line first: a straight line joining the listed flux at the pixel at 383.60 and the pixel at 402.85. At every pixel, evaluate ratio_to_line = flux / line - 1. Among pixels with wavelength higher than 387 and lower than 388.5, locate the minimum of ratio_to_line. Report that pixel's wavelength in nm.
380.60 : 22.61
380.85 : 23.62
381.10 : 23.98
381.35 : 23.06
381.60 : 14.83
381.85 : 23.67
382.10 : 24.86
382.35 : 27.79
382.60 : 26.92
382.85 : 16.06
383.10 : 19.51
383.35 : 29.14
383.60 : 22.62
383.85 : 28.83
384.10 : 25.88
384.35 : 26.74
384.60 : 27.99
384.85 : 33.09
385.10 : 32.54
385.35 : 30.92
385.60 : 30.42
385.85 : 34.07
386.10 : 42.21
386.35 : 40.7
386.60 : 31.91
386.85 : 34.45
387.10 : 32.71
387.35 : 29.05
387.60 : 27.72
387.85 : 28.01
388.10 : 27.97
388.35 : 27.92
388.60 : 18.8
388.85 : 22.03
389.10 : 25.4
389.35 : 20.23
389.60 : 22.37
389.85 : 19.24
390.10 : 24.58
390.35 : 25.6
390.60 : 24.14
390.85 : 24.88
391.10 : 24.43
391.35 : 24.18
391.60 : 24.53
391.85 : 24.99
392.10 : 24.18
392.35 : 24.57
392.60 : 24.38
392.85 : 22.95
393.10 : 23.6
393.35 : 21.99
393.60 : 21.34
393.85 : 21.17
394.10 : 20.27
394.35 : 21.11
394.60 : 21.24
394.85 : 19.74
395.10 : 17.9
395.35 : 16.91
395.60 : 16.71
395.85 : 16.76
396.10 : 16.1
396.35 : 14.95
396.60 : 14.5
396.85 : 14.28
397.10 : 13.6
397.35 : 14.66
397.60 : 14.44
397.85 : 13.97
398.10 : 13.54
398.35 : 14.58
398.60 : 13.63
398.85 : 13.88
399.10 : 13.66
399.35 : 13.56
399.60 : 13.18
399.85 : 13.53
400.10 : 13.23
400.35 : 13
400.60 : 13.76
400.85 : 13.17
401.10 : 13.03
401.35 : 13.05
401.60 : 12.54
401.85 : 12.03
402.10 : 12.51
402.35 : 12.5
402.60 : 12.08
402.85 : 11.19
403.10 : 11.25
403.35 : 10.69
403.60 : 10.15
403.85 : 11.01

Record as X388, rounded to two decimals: 387.60 nm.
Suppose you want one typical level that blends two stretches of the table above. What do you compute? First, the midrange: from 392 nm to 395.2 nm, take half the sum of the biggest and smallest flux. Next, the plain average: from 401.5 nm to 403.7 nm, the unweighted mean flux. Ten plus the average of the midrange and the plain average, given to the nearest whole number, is 26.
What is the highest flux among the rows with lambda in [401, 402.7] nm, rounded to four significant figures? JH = 13.05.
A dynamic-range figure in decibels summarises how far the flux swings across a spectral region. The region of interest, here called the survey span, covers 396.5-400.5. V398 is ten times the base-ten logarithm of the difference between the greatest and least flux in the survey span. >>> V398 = 2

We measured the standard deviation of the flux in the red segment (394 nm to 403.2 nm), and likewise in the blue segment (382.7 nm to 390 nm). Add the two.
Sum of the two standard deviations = 9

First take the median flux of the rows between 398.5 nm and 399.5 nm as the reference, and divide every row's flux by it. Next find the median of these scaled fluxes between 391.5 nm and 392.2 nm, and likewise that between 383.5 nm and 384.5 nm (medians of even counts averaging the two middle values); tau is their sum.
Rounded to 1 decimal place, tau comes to 3.7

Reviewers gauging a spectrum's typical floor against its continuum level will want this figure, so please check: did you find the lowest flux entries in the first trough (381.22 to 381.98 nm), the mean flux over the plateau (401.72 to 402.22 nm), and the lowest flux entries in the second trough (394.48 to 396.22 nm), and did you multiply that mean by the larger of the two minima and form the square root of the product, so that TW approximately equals 14.1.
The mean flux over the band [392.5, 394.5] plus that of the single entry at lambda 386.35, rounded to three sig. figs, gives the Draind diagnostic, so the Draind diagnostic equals 62.8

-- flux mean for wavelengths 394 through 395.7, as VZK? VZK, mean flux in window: 19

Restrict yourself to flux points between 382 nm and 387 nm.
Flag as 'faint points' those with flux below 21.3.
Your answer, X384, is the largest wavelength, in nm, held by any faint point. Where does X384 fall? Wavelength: 383.10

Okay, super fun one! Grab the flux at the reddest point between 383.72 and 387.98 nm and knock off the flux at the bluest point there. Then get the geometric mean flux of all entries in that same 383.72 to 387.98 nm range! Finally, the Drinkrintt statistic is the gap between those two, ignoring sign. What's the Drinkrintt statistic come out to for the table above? 32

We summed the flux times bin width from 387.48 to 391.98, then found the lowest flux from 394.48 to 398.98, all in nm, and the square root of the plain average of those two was 7.8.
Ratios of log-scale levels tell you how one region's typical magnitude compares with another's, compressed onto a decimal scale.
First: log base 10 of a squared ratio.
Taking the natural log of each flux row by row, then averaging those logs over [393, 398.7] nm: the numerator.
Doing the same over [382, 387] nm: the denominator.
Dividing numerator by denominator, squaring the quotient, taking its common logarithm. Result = -0.15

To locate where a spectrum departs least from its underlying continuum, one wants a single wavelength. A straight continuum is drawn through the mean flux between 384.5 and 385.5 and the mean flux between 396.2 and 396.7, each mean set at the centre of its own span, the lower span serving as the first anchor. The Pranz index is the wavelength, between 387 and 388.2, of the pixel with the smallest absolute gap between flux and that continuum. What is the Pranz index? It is 387.60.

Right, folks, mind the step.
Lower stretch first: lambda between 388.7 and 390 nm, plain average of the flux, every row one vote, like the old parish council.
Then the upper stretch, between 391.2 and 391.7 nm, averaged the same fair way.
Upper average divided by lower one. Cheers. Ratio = 1.11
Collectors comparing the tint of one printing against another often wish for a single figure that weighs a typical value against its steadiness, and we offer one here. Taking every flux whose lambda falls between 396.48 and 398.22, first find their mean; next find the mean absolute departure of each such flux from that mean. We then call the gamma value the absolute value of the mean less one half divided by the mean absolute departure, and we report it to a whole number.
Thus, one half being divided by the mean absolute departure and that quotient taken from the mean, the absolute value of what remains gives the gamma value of 13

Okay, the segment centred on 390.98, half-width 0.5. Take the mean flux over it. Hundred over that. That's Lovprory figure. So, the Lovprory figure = 4.1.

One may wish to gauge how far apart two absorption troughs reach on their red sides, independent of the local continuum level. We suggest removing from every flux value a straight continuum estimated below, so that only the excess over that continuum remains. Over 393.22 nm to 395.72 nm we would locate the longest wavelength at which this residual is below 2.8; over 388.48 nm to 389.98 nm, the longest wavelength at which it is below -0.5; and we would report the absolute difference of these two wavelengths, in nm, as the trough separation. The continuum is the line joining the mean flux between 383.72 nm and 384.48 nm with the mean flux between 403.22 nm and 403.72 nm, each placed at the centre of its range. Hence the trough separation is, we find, 5.75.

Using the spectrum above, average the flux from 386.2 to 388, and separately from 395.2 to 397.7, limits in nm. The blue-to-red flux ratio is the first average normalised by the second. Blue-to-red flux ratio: 2.1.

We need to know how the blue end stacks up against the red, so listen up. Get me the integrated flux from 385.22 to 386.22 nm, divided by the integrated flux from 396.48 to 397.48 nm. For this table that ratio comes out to 2.4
